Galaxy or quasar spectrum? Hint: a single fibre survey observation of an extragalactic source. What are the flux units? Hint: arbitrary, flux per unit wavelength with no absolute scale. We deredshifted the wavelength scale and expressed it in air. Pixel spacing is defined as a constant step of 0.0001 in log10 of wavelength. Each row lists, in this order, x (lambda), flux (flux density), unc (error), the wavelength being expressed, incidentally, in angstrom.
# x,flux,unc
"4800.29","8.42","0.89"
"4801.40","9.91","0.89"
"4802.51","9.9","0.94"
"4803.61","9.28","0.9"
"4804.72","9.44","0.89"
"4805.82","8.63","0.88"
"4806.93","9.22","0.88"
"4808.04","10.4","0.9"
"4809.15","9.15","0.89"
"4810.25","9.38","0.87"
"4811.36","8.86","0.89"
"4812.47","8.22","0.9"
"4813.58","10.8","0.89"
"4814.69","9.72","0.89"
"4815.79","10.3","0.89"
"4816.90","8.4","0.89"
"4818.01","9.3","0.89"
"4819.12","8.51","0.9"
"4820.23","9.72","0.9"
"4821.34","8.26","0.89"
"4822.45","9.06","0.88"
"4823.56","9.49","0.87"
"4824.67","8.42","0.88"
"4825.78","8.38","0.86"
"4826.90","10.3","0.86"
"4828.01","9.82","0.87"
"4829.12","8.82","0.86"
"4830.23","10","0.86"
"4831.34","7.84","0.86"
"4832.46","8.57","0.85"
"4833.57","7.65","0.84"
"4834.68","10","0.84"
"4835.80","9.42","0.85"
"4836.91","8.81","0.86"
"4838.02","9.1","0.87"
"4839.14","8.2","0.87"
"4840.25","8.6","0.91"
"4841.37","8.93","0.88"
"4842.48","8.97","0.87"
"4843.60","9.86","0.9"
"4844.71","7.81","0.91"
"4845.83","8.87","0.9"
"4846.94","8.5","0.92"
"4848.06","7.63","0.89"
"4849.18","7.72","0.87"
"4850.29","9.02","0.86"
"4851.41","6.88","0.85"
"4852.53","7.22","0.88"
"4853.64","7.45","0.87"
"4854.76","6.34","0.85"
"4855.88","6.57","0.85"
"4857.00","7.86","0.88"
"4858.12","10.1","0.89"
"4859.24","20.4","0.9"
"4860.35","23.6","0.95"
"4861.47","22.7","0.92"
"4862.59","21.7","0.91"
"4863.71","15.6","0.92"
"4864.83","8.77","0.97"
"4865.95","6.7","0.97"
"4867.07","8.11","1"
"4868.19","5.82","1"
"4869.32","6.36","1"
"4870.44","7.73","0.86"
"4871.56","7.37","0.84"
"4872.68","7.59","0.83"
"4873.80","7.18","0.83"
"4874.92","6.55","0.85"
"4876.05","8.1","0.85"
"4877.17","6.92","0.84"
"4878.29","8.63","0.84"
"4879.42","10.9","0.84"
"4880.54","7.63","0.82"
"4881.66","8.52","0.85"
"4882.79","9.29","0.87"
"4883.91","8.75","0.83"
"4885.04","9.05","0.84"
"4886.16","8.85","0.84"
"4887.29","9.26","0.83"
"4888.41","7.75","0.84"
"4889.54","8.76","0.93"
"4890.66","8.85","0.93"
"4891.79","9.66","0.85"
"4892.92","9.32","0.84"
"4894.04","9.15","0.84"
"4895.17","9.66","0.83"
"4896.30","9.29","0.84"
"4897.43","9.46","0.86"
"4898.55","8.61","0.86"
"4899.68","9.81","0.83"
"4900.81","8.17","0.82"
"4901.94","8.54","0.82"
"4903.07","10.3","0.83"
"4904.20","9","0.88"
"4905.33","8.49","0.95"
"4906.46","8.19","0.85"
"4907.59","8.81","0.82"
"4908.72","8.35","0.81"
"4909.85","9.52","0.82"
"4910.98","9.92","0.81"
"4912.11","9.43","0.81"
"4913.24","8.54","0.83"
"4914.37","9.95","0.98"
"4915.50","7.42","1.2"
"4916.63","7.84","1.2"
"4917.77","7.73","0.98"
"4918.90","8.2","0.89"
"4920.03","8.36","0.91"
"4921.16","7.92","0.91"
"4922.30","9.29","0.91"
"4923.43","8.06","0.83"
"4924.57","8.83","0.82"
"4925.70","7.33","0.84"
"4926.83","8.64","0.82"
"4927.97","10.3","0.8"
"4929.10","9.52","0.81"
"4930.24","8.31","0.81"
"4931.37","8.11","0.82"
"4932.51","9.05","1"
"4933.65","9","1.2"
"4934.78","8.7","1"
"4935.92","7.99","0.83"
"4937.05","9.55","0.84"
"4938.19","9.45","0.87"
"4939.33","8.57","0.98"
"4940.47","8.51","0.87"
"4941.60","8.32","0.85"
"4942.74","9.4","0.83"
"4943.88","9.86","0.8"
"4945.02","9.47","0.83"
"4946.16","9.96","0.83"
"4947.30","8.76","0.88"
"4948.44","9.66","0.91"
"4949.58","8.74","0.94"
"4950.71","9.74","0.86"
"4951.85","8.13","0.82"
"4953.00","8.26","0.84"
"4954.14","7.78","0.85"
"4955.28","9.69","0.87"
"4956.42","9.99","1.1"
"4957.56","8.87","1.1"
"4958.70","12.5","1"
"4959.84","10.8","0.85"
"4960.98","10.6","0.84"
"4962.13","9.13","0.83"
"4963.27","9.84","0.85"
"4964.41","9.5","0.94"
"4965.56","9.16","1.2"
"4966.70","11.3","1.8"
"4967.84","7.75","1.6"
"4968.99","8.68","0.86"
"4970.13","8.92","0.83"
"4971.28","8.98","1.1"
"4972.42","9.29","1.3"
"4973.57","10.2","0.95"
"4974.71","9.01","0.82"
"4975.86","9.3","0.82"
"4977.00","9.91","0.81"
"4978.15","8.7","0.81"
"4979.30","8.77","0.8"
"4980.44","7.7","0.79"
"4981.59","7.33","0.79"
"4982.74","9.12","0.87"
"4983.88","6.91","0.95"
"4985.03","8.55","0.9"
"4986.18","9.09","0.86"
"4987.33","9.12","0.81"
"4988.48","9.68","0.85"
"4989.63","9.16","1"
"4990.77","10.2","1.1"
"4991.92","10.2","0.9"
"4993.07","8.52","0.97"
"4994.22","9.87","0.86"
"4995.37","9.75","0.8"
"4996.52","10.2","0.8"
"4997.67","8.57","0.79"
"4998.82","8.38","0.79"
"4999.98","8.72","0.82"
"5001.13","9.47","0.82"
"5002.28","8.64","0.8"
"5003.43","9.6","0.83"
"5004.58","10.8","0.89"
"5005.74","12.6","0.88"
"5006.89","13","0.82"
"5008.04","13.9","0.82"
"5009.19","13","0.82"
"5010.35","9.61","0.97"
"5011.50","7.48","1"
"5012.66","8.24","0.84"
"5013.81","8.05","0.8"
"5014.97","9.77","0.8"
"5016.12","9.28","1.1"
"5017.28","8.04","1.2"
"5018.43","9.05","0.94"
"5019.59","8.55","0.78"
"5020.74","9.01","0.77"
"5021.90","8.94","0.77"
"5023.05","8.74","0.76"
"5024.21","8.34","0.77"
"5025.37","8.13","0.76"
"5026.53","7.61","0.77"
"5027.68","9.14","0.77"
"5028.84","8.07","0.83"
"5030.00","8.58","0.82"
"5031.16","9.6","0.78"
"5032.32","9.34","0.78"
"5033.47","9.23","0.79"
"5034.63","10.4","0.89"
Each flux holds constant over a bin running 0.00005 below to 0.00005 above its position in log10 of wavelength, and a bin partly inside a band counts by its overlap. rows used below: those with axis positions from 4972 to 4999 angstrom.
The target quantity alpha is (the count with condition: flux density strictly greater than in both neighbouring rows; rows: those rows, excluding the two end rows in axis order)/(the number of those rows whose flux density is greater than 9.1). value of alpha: 0.54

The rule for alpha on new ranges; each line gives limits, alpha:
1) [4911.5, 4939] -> 1.14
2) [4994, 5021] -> 0.46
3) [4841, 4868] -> 0.71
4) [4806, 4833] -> 0.69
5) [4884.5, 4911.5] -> 0.64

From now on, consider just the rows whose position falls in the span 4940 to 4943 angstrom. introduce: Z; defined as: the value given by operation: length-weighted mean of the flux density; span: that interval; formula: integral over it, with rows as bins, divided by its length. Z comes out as 8.7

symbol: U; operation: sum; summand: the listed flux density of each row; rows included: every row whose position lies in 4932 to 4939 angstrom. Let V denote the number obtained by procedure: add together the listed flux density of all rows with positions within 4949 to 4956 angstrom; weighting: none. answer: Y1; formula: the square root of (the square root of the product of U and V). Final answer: 7.28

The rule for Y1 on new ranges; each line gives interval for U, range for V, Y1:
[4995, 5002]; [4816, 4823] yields 7.36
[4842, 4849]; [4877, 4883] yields 7.19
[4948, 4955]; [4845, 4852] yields 7.10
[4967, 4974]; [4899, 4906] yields 7.35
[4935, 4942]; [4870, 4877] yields 6.95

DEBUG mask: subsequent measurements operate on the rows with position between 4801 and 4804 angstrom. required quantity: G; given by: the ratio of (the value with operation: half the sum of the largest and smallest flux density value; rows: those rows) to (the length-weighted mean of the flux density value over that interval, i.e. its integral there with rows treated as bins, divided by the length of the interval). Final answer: 0.99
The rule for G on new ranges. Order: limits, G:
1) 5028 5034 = 0.98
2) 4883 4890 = 0.97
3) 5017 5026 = 0.99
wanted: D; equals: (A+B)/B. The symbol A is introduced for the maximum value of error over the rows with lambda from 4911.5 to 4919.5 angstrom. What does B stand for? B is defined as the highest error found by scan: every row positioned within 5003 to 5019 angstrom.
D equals 2.0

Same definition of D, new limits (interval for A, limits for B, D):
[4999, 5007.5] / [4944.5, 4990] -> 1.5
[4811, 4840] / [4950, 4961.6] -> 1.8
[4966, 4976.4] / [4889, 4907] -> 2.9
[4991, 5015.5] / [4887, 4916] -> 1.8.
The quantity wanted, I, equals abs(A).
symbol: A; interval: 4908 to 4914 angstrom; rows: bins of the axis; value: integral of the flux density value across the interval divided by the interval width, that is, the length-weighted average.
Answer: 9.2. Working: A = 9.2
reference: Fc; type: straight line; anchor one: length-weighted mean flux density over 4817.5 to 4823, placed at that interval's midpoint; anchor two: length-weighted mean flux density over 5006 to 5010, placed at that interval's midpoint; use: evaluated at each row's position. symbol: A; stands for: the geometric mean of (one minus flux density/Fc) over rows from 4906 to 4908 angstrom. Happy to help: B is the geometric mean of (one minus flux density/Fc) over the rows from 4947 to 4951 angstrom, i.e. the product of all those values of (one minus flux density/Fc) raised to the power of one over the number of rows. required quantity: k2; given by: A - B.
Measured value 0.00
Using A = 0.215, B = 0.212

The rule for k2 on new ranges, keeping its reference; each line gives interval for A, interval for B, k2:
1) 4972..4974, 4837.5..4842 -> 0.14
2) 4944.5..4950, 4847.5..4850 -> 0.00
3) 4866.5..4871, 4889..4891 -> 0.13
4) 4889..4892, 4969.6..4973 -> -0.13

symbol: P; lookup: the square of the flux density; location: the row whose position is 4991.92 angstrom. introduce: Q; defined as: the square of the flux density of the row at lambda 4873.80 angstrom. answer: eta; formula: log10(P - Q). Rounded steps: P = 104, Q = 52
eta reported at 1.7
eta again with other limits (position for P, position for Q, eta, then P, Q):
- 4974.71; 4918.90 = 1.1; 81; 67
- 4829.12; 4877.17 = 1.5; 78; 48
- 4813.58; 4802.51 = 1.3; 117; 98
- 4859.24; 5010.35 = 2.5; 416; 92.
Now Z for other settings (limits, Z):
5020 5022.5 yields 9.0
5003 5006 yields 10.9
